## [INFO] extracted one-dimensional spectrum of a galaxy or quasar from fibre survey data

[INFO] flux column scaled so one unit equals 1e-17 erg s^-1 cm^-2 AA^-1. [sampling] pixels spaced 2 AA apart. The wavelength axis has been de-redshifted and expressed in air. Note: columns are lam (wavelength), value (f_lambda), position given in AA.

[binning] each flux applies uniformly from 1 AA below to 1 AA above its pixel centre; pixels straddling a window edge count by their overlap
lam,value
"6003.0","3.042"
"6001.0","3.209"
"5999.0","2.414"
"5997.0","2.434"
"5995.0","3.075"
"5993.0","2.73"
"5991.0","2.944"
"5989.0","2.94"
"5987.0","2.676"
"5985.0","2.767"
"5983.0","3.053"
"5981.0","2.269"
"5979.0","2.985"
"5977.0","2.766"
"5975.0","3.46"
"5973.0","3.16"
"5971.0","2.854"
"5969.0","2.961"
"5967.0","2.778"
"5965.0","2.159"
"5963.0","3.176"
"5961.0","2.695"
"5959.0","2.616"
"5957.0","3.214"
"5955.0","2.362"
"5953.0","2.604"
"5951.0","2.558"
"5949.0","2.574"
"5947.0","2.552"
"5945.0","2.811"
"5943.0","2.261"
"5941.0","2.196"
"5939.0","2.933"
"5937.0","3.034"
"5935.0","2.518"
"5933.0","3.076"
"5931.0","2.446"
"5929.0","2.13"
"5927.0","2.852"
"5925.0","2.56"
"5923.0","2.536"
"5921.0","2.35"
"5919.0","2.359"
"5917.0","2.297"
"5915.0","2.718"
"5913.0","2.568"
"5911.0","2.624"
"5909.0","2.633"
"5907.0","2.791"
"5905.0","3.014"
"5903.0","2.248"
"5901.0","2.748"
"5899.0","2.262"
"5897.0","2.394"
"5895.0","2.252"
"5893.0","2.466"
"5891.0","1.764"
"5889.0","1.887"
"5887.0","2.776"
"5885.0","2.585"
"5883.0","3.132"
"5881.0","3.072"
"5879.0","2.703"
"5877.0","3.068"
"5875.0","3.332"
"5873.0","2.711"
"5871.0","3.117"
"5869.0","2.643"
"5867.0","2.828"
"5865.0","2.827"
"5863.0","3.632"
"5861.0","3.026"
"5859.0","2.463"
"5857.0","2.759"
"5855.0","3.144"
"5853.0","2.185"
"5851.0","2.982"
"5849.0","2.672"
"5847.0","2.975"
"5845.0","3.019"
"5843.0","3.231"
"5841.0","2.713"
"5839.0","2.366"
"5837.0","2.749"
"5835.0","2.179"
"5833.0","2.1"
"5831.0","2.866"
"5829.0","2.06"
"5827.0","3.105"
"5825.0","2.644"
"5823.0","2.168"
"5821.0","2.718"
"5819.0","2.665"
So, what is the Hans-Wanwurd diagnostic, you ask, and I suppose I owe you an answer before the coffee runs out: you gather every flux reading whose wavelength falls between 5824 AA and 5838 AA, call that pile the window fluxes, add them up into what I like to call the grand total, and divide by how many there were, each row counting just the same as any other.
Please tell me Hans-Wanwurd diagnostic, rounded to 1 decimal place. 2.5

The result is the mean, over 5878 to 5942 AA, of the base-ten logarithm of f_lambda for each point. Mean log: 0.404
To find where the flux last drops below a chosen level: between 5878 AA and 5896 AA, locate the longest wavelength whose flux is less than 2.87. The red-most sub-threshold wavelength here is 5895.0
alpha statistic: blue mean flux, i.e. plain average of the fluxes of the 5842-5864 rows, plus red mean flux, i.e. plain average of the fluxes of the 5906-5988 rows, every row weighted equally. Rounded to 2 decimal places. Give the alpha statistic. 5.60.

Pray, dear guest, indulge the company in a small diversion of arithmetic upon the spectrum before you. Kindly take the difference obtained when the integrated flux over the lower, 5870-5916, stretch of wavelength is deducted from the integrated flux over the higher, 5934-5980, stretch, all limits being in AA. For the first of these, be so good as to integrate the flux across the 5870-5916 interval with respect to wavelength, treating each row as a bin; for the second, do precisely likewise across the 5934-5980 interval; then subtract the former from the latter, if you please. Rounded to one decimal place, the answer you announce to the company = 4.7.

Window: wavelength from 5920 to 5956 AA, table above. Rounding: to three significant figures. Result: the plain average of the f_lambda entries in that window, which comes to 2.58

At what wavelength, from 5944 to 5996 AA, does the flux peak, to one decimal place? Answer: 5975.0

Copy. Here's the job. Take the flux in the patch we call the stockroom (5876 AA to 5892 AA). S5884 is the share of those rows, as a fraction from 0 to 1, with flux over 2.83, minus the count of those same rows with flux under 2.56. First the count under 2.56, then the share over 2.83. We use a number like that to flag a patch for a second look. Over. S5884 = -1.6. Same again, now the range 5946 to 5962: -2.9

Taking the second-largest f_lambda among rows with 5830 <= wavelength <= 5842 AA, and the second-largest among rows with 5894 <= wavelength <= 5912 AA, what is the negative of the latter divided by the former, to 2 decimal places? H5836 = -1.02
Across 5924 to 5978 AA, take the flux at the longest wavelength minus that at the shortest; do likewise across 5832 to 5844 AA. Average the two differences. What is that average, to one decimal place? 0.7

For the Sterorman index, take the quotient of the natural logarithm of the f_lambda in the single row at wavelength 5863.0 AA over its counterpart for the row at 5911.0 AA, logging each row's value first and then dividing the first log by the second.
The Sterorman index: 1.34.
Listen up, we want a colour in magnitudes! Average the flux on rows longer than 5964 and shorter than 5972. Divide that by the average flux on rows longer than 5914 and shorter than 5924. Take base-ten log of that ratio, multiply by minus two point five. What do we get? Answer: -0.10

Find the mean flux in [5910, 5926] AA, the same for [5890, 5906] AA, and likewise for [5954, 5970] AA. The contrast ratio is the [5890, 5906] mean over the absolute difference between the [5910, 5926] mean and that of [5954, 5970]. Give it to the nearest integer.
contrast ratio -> 10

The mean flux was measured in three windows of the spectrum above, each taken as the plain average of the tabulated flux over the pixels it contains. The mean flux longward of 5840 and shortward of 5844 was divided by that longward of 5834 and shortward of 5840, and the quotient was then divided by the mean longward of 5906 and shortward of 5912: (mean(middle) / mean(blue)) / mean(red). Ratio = 0.46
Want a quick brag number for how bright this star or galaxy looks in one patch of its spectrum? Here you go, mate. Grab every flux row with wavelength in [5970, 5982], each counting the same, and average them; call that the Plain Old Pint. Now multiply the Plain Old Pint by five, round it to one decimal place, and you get 14.6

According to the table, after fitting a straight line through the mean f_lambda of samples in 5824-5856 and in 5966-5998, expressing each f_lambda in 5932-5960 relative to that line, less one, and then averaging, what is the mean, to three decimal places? -0.055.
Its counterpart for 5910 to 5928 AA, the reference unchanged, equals -0.088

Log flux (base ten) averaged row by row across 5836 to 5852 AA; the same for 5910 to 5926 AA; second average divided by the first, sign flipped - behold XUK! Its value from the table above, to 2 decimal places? -0.88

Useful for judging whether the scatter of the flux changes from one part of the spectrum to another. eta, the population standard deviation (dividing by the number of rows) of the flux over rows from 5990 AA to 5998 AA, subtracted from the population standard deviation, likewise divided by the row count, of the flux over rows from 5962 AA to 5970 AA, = 0.14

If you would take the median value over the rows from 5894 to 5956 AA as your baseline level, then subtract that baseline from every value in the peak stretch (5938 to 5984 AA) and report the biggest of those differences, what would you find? 0.90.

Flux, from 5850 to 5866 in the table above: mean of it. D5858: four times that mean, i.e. 11.5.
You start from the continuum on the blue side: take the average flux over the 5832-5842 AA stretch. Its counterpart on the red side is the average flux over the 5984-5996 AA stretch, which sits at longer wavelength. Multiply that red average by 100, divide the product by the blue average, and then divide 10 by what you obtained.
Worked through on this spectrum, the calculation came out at 0.0848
